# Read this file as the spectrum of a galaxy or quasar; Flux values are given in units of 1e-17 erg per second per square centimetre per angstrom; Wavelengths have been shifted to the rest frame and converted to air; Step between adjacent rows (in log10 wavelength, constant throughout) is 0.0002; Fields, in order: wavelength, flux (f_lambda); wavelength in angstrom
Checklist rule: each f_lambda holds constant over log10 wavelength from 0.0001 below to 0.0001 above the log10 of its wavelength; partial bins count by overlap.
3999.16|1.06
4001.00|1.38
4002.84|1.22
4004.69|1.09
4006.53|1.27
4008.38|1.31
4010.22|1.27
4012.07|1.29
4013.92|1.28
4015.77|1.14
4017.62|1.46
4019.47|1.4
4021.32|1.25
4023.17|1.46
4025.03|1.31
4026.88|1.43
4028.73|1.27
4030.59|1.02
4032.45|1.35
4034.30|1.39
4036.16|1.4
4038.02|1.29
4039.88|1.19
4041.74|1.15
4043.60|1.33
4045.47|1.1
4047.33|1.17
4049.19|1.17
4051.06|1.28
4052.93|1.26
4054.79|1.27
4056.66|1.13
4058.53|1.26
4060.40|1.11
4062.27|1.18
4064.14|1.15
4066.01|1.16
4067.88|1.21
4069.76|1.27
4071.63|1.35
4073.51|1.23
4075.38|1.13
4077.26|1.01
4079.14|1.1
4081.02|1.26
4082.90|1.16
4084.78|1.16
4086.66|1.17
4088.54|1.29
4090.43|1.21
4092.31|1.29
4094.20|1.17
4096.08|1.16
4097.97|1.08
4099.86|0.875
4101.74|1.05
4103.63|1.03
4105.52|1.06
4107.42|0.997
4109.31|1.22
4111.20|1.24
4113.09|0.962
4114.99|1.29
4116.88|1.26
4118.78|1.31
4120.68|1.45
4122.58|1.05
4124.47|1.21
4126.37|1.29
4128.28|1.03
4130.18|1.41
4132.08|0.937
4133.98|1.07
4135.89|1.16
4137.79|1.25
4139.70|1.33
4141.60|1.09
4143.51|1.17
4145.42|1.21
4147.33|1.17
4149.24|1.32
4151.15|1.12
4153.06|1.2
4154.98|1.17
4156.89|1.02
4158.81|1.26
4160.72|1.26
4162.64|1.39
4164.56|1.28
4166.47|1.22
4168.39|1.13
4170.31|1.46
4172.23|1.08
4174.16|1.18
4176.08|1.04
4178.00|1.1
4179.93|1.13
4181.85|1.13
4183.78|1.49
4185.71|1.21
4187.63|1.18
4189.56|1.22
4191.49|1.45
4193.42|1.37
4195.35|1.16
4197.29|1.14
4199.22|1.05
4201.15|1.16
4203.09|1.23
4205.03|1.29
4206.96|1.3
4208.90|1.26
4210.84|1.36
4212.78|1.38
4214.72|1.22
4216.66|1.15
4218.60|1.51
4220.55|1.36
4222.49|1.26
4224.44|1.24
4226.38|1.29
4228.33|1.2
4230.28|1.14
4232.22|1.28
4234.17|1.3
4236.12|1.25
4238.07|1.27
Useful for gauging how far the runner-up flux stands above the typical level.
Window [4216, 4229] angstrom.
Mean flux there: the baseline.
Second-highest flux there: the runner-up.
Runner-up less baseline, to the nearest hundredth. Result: 0.07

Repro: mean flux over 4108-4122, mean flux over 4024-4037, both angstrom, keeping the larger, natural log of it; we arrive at 0.27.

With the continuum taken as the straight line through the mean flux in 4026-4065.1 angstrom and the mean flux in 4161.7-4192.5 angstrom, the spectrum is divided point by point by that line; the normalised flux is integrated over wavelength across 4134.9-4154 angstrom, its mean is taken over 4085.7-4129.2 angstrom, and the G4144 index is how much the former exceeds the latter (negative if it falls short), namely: 17.7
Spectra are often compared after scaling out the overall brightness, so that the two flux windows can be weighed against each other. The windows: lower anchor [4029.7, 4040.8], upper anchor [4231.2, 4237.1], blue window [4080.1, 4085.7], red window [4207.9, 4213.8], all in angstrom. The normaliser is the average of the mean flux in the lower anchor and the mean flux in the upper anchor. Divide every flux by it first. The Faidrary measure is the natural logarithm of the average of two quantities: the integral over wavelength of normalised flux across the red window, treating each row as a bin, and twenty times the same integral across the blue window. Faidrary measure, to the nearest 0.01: 4.02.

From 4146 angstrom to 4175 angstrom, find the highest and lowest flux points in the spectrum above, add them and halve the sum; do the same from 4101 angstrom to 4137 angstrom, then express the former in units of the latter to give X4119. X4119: 1.039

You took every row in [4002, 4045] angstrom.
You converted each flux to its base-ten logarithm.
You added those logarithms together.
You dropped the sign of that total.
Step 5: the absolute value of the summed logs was 2.47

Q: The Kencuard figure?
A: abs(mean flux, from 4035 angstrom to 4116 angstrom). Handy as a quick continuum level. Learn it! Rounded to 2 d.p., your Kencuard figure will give 1.18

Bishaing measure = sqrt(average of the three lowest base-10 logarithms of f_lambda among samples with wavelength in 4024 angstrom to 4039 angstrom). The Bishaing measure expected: 0.273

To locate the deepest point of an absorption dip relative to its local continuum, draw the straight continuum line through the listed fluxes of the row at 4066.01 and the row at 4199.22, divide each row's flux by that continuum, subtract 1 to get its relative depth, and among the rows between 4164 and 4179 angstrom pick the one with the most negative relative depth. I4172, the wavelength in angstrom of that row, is 4176.08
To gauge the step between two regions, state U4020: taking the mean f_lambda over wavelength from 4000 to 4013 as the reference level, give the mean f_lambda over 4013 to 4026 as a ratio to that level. 1.05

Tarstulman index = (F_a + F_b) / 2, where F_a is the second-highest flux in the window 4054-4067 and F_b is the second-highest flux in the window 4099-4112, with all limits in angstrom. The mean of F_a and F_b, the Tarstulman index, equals 1.24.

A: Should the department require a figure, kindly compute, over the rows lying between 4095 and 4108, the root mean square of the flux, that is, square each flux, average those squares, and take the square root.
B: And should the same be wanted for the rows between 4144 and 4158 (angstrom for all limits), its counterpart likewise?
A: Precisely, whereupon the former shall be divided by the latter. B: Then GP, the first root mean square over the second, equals 0.88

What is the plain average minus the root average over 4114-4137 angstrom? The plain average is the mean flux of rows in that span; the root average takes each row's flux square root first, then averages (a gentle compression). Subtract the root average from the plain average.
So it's 0.110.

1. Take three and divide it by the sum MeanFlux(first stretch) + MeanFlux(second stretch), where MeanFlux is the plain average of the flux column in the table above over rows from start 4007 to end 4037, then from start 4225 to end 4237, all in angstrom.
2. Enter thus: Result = 1.173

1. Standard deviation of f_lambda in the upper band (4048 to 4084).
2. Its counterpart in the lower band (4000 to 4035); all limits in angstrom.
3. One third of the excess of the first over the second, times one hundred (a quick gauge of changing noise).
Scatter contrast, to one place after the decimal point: -1.2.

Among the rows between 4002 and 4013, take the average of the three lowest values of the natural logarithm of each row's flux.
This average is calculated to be 0.17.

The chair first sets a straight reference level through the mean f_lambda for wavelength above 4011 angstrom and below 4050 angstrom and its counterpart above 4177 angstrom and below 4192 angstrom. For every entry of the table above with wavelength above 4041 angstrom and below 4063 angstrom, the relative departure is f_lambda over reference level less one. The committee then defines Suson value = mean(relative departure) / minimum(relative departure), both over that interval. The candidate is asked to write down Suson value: 0.41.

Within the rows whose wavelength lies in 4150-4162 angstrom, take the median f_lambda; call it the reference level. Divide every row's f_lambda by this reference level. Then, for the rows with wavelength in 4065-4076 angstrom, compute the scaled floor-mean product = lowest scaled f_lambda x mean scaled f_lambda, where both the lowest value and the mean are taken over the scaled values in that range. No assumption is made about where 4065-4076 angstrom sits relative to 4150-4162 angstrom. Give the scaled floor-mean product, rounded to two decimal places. 0.99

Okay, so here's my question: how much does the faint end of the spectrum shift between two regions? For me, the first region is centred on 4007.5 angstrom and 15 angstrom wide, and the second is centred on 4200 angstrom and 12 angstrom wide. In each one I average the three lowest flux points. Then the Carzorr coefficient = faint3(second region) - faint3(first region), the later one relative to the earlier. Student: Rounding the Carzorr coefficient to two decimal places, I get -0.08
